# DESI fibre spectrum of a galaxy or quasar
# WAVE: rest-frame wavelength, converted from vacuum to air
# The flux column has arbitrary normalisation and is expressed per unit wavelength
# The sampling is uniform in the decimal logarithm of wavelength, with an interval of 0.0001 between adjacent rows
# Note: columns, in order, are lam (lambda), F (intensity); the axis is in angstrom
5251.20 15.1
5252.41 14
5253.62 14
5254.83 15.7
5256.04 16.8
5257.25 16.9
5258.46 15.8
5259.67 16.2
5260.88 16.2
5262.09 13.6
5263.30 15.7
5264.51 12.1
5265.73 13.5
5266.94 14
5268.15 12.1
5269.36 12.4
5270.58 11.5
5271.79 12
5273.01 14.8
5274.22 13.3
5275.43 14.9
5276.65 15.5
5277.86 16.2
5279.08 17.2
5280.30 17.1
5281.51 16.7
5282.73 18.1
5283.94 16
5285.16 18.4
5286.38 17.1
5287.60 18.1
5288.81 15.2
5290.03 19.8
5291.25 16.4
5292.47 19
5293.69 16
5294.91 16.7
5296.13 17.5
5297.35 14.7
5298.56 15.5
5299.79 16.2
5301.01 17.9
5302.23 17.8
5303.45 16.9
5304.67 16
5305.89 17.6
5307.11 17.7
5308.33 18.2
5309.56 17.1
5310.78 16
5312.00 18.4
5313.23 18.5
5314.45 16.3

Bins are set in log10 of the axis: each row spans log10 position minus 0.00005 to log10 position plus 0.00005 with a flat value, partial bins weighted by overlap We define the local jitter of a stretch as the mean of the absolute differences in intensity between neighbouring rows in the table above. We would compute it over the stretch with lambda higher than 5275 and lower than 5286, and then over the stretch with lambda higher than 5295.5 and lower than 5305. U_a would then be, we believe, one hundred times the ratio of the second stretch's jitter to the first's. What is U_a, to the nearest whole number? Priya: 104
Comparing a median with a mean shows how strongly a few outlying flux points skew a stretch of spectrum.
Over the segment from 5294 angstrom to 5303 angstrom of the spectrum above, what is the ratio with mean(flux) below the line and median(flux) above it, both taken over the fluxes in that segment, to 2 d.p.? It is 1.01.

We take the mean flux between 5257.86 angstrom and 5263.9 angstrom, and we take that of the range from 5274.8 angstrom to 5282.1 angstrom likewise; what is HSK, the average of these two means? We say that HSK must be 15.9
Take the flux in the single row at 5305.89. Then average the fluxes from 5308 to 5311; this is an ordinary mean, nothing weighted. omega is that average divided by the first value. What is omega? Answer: 0.97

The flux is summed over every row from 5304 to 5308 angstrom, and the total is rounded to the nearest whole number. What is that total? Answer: 51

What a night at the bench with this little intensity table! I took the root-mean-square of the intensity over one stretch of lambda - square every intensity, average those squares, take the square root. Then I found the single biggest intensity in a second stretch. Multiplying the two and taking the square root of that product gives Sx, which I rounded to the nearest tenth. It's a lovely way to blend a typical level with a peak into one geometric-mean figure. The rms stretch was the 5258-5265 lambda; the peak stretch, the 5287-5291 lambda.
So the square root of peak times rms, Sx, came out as 17.2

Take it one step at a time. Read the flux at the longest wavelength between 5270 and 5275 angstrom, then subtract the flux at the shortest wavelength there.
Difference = 1.80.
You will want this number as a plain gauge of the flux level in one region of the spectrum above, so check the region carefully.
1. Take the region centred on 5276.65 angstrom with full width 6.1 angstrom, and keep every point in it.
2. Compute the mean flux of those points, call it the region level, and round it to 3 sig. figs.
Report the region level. 15.4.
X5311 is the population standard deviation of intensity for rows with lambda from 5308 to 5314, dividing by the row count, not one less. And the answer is 0.96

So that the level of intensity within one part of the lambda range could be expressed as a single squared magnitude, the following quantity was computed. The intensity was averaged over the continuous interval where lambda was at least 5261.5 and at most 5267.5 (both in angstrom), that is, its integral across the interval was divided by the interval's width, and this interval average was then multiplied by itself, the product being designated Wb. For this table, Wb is 190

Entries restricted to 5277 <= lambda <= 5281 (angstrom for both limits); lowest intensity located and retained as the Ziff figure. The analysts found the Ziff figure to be 16.2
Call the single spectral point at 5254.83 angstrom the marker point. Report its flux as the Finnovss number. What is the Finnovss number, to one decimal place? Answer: 15.7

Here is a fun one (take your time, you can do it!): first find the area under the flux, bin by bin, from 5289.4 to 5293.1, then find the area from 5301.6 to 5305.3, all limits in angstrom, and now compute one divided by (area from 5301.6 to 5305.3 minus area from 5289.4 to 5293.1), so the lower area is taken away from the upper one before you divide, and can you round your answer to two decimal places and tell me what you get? -0.19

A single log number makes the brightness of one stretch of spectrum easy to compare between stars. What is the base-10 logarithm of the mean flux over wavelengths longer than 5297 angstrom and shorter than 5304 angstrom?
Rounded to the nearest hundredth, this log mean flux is 1.22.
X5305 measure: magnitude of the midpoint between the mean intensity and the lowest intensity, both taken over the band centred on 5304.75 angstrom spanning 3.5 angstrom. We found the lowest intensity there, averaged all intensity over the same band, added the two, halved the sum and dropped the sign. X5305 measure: 16.4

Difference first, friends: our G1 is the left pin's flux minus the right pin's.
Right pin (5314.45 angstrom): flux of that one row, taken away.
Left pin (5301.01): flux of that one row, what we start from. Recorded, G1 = 1.6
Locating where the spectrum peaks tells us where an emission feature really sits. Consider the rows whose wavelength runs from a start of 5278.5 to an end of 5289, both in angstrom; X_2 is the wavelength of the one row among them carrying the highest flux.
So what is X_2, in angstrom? 5285.16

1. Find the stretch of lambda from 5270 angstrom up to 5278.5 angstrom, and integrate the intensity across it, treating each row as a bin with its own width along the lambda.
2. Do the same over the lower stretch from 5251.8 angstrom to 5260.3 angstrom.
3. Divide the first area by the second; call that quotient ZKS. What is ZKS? 0.90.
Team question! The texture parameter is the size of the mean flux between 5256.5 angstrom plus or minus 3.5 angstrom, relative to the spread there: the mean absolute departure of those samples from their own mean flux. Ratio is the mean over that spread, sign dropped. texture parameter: 21.7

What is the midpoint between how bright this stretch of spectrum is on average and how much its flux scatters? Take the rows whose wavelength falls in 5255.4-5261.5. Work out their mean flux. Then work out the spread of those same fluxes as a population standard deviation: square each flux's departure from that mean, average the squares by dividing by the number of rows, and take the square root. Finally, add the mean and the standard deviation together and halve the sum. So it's 8.4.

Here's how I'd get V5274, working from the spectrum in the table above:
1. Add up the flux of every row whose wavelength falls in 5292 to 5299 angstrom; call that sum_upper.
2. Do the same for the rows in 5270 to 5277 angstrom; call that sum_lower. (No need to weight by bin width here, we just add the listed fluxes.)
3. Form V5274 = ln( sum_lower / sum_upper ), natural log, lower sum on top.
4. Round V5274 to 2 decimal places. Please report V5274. -0.19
